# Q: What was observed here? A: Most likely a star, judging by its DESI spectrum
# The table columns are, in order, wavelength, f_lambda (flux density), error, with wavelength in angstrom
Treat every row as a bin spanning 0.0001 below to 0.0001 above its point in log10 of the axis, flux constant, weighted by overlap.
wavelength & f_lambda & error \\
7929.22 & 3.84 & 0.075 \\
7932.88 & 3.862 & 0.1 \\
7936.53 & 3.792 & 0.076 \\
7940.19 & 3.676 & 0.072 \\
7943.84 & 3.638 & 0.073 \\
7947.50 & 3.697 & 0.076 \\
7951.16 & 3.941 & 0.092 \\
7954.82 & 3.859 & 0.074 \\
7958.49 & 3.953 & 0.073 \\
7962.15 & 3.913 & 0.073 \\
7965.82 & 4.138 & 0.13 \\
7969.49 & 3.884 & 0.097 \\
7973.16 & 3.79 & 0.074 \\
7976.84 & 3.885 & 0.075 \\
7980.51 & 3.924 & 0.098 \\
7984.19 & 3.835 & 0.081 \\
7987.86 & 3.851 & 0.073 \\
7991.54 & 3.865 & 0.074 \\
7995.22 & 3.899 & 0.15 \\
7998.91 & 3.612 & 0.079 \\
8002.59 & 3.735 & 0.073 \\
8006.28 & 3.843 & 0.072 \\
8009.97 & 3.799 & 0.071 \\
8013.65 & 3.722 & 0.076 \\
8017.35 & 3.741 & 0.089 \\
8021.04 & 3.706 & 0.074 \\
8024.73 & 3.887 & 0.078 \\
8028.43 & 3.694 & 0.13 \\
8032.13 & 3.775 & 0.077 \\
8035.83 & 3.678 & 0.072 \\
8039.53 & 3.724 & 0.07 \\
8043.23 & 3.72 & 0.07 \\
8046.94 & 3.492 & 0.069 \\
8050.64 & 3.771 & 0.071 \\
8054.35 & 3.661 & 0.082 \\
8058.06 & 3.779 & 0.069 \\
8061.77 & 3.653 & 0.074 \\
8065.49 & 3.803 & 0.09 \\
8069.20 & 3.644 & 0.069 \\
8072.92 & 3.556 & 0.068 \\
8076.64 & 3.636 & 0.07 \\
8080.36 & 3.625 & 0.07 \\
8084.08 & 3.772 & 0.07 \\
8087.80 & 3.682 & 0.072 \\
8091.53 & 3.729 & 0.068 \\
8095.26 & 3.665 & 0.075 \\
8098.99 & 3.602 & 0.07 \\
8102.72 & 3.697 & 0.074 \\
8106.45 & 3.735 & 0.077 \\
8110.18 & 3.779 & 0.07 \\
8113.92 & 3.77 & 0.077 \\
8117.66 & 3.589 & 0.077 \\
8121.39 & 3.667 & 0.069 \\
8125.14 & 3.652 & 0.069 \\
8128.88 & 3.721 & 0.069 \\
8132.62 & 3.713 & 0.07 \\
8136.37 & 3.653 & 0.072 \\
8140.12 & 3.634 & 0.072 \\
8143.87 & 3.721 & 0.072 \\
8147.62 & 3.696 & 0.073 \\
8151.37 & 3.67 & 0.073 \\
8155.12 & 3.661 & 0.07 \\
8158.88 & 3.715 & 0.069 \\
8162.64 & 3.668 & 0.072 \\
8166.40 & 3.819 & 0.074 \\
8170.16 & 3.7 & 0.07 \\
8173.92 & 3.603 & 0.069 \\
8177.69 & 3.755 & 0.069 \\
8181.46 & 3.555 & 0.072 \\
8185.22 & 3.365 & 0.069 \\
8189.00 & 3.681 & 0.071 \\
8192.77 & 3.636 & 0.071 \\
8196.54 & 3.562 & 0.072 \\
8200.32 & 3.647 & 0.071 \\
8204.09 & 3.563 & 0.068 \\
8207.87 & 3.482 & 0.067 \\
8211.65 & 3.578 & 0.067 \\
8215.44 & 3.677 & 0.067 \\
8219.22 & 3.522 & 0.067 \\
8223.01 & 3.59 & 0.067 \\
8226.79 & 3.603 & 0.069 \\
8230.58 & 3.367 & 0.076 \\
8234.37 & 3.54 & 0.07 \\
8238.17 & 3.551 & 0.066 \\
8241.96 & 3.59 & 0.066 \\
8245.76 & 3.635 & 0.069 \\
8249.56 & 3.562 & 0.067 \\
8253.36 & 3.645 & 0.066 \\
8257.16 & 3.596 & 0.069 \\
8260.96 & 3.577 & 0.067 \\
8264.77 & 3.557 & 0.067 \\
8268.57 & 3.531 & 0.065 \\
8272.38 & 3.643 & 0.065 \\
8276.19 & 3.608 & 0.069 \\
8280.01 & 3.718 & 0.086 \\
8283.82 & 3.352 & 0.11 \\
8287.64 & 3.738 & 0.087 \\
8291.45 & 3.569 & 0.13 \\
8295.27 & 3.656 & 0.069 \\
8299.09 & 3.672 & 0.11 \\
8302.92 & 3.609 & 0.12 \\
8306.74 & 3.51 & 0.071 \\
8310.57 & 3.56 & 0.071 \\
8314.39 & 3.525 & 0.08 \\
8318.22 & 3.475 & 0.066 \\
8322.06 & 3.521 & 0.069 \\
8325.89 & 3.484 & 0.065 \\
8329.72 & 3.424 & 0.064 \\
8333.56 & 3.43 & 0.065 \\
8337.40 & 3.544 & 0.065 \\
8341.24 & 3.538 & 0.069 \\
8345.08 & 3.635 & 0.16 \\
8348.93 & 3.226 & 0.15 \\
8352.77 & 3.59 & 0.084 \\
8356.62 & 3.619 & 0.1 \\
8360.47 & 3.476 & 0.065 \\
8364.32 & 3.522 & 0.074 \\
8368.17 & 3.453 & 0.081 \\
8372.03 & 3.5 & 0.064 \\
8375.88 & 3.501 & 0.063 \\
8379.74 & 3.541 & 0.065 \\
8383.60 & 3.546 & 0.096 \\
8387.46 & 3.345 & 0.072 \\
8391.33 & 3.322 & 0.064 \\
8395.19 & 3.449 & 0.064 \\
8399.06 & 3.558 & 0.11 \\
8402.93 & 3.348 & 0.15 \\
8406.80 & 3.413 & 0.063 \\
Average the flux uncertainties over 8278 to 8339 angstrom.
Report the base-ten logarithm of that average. -1.08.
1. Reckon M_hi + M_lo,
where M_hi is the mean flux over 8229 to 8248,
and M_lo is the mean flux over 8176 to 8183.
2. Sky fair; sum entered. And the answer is 7.19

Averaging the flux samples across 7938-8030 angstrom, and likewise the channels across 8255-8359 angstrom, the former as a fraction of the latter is 1.08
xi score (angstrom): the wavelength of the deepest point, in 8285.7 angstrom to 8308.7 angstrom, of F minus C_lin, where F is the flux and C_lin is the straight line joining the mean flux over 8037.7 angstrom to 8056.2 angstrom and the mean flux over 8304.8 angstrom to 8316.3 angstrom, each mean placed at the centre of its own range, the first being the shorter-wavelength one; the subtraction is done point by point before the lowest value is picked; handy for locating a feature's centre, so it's 8306.74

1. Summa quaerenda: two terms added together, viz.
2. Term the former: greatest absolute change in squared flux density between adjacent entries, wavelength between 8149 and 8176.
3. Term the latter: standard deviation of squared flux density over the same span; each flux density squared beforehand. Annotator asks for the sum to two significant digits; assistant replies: 1.6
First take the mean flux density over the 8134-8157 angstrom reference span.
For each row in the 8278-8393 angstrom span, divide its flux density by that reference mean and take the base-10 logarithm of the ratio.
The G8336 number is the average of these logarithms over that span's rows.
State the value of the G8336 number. -0.019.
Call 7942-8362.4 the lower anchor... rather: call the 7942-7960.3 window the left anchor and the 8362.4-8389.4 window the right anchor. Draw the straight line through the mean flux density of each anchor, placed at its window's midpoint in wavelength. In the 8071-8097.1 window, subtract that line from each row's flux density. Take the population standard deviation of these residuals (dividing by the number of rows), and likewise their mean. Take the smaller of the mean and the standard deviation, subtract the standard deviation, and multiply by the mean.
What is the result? 0.0056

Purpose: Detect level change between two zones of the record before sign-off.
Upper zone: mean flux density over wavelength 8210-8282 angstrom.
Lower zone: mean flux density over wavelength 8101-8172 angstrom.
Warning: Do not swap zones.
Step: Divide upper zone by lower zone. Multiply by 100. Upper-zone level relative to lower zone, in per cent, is 96.9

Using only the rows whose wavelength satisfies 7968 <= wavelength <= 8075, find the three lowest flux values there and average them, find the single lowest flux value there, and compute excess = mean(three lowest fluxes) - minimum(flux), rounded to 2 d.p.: 0.06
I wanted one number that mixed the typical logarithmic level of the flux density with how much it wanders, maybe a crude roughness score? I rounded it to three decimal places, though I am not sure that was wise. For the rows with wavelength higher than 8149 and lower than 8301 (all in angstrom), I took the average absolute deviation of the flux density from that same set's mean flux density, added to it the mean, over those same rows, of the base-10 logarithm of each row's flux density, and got 0.630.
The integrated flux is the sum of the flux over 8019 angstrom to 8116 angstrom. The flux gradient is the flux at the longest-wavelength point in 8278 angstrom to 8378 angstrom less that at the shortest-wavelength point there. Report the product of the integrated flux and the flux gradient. -21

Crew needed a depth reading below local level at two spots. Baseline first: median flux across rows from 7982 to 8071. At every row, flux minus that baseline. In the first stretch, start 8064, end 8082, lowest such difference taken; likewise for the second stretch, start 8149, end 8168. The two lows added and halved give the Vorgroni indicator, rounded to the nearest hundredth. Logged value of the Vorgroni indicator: -0.13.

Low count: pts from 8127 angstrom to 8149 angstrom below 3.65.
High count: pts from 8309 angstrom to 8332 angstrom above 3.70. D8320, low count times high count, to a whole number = 0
